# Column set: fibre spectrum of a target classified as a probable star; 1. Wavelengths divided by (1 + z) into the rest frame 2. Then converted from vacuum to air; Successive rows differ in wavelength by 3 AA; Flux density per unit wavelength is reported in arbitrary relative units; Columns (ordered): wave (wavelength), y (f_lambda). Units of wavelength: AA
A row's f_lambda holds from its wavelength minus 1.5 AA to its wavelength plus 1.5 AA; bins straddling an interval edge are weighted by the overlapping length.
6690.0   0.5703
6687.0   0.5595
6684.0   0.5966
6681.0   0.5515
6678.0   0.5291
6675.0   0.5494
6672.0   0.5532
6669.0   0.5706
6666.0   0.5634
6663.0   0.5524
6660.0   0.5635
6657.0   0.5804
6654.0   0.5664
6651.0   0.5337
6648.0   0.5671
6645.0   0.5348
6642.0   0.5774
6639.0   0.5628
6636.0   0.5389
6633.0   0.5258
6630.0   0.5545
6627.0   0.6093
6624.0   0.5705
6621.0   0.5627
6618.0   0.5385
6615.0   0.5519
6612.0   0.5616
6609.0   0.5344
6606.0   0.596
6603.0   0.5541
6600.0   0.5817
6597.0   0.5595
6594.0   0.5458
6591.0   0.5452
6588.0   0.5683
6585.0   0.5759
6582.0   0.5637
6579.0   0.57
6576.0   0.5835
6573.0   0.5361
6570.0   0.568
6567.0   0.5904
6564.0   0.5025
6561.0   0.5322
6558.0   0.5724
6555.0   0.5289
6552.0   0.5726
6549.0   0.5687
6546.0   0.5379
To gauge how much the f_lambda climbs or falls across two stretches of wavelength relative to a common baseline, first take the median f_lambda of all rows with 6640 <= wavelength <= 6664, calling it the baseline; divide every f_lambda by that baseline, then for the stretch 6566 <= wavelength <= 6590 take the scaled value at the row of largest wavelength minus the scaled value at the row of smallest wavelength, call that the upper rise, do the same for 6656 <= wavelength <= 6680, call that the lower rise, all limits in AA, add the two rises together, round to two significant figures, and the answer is -0.13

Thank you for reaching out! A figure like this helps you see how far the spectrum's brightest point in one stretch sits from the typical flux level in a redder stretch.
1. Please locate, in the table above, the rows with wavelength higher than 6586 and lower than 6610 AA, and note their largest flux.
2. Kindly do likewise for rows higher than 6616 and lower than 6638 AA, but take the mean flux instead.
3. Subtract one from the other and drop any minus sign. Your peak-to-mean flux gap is 0.039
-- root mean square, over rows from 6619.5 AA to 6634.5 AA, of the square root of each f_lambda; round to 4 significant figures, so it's 0.7514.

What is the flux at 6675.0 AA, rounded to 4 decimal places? 0.5494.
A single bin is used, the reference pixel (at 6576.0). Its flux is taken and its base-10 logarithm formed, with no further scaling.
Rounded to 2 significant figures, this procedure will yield -0.23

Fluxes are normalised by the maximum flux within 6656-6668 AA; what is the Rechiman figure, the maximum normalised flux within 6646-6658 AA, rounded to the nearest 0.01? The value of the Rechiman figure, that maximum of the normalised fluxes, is 1.00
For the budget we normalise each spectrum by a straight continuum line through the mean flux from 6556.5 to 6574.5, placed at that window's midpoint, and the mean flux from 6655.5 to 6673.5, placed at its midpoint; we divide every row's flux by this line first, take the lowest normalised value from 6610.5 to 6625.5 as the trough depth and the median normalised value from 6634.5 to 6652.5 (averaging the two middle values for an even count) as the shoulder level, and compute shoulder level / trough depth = 1.018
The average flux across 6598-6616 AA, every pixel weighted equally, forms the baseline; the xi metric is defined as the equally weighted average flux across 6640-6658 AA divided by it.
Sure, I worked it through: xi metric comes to 0.99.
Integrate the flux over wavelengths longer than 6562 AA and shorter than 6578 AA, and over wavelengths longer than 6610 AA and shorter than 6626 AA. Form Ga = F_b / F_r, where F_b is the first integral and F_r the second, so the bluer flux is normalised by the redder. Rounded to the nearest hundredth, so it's 1.00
